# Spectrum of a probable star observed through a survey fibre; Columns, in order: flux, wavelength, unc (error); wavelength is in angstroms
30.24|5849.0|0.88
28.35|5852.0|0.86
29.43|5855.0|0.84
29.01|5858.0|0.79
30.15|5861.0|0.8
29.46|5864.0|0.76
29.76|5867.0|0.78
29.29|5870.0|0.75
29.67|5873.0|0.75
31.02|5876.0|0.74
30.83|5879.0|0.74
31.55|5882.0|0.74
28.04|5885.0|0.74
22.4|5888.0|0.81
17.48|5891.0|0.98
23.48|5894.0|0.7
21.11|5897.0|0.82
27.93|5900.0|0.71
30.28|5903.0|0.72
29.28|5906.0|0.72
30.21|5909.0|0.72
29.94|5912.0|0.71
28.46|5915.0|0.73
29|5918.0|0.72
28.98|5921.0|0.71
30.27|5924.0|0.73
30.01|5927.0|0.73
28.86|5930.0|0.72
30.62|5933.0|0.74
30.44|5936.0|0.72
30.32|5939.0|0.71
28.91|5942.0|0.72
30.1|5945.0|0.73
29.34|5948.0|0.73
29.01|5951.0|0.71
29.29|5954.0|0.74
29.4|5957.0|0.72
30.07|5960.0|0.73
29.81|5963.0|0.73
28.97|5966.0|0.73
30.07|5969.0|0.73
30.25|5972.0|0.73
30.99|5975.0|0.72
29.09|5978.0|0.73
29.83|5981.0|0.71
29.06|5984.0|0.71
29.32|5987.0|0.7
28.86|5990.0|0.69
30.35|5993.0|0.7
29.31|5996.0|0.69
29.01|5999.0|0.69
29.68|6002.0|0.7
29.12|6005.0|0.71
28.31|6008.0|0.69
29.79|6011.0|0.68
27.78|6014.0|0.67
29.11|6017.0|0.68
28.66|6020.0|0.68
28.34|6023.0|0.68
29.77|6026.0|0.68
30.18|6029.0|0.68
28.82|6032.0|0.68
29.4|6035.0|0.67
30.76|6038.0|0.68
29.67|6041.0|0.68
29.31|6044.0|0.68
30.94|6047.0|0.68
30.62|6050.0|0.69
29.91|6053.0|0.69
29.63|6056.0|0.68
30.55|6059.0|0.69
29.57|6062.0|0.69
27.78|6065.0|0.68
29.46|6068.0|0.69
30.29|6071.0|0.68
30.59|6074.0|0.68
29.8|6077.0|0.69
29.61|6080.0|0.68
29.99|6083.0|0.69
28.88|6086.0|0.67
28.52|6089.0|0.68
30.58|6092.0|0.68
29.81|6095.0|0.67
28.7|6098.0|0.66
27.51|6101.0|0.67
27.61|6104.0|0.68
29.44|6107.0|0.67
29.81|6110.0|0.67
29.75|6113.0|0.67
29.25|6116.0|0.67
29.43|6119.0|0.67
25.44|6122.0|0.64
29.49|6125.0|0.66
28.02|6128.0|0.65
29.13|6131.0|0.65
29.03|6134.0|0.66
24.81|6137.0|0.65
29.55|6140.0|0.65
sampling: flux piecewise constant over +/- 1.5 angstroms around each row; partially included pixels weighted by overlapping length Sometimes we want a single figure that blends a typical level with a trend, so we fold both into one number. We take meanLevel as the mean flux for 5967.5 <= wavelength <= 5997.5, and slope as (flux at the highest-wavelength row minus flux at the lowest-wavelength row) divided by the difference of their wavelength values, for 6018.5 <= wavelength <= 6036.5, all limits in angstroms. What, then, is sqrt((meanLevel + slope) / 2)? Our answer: 3.86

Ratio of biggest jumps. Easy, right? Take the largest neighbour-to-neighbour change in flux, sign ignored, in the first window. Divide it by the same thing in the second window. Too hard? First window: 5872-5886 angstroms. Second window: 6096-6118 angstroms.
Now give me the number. 1.9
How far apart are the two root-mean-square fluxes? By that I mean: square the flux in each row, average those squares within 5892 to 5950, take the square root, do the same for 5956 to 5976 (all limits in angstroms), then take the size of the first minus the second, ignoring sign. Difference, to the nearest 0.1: 1.0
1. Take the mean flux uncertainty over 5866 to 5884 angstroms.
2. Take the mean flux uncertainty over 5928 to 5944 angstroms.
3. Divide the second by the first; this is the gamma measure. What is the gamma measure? 0.96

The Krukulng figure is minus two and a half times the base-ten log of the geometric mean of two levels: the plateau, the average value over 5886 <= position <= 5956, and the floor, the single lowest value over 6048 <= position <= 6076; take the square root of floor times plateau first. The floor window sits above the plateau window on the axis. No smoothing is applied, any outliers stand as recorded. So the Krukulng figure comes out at -3.62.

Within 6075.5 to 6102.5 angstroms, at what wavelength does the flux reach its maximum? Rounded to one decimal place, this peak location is 6092.0 angstroms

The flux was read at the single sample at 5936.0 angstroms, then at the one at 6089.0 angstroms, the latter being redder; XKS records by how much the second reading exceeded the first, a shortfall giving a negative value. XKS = -2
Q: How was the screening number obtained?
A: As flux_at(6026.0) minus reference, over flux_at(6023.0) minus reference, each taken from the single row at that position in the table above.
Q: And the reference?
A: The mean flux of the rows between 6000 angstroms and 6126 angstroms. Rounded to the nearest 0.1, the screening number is -0.5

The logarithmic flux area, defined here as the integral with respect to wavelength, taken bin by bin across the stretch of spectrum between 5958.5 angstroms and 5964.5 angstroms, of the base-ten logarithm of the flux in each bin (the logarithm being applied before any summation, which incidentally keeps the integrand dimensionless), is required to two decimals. 8.86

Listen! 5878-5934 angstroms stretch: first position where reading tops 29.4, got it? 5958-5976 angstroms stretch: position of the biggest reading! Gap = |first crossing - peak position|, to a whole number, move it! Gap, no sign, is 96 angstroms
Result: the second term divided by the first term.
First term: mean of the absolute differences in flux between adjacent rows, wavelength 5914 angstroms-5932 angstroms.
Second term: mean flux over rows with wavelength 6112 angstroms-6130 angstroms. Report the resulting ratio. 44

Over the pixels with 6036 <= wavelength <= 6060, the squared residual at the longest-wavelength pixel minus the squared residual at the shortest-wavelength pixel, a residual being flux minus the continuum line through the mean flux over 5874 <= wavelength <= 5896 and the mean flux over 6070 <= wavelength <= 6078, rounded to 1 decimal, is -1.2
